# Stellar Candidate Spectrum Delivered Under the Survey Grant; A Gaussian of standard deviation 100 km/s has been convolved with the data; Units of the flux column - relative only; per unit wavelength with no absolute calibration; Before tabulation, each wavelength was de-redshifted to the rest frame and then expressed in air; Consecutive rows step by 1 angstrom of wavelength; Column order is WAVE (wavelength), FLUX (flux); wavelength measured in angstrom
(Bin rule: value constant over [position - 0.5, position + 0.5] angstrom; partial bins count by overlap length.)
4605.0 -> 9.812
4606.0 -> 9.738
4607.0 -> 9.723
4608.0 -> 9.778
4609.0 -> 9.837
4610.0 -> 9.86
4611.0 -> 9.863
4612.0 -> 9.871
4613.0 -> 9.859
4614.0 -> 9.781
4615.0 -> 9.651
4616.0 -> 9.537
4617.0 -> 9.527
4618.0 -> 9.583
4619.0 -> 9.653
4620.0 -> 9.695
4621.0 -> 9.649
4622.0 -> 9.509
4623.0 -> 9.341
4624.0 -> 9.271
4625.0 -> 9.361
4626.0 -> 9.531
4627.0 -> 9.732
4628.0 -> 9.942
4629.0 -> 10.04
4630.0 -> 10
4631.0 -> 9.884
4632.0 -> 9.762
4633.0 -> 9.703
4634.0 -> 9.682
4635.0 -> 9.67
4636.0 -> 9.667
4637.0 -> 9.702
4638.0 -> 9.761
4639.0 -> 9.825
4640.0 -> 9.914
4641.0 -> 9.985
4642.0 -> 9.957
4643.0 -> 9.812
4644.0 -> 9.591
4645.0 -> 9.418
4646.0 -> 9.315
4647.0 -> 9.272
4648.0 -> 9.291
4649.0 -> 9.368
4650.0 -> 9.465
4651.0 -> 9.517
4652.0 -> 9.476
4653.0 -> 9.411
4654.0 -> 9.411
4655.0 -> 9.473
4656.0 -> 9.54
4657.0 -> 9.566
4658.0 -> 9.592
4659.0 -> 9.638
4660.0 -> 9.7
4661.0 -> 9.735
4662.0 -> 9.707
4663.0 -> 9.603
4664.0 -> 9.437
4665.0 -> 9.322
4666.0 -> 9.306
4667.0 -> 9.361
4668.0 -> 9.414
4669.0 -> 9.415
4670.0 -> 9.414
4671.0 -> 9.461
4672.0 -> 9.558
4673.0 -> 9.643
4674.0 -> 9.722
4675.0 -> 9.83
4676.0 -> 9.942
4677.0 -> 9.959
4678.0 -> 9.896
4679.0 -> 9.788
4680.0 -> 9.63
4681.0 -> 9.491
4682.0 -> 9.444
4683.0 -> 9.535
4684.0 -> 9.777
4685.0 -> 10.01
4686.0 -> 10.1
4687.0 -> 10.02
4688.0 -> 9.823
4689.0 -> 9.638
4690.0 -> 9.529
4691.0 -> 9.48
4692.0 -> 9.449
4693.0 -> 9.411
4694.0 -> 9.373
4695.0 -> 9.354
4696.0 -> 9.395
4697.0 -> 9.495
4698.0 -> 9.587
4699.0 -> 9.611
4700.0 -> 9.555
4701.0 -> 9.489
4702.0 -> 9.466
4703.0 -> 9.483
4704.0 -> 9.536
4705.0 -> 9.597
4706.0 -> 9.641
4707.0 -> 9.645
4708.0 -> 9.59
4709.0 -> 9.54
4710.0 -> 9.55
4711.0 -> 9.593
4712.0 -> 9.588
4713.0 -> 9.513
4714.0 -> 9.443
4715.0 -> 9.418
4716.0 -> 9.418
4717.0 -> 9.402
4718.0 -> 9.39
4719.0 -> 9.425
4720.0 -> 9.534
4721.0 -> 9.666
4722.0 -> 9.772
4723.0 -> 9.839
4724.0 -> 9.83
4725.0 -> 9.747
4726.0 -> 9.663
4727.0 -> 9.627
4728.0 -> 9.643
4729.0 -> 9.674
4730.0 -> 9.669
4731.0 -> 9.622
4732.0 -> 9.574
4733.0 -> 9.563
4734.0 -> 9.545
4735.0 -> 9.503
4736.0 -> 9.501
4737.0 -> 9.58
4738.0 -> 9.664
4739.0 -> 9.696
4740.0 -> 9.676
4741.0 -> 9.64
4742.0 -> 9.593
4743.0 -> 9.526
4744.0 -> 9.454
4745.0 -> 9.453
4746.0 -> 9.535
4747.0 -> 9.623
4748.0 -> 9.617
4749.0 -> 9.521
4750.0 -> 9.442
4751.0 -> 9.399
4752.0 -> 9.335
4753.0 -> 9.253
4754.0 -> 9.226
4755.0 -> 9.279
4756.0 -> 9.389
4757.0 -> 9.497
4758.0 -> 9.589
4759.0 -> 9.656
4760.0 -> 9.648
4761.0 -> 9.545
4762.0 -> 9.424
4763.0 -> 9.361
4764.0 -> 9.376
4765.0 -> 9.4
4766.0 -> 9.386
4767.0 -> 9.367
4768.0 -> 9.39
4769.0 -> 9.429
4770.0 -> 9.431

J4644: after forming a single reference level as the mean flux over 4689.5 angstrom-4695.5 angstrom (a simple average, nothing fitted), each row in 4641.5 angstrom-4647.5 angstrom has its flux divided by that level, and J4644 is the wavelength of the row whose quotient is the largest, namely 4642.0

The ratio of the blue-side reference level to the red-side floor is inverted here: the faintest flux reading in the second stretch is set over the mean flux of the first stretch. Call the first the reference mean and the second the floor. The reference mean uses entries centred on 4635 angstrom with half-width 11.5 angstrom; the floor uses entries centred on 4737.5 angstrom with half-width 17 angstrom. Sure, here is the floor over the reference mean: 0.949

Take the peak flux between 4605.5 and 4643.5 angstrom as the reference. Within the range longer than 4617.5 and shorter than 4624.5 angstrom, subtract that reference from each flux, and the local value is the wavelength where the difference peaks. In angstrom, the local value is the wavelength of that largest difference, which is 4620.0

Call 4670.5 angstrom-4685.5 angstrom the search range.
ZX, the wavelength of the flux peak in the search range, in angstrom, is 4685.0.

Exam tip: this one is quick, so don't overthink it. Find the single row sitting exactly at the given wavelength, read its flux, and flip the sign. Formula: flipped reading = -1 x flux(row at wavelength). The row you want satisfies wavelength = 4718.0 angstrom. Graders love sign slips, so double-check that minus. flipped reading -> -9.39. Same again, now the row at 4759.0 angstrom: -9.66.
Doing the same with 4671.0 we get -9.46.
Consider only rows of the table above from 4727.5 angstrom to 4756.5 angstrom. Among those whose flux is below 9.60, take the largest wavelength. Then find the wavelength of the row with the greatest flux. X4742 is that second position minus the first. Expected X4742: -17 angstrom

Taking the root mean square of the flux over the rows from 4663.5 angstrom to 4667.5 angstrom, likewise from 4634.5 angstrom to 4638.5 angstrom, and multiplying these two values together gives 90.8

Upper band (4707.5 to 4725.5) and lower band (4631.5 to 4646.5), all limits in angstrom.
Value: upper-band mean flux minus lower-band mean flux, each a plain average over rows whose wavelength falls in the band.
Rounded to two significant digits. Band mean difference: -0.15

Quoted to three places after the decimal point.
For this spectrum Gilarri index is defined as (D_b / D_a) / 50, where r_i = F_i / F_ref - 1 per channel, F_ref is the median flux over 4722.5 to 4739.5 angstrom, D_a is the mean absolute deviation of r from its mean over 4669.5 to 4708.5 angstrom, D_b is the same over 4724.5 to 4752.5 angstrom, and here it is 0.010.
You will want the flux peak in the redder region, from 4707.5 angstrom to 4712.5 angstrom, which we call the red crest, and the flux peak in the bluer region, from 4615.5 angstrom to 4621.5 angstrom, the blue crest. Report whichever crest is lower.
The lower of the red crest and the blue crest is 9.59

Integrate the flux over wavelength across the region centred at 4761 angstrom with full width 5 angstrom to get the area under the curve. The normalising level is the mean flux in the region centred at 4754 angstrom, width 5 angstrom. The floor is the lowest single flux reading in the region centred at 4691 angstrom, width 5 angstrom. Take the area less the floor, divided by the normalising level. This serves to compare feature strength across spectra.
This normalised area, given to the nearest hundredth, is 4.11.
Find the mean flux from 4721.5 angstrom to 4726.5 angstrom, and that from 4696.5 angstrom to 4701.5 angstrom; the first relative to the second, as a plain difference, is 0.22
